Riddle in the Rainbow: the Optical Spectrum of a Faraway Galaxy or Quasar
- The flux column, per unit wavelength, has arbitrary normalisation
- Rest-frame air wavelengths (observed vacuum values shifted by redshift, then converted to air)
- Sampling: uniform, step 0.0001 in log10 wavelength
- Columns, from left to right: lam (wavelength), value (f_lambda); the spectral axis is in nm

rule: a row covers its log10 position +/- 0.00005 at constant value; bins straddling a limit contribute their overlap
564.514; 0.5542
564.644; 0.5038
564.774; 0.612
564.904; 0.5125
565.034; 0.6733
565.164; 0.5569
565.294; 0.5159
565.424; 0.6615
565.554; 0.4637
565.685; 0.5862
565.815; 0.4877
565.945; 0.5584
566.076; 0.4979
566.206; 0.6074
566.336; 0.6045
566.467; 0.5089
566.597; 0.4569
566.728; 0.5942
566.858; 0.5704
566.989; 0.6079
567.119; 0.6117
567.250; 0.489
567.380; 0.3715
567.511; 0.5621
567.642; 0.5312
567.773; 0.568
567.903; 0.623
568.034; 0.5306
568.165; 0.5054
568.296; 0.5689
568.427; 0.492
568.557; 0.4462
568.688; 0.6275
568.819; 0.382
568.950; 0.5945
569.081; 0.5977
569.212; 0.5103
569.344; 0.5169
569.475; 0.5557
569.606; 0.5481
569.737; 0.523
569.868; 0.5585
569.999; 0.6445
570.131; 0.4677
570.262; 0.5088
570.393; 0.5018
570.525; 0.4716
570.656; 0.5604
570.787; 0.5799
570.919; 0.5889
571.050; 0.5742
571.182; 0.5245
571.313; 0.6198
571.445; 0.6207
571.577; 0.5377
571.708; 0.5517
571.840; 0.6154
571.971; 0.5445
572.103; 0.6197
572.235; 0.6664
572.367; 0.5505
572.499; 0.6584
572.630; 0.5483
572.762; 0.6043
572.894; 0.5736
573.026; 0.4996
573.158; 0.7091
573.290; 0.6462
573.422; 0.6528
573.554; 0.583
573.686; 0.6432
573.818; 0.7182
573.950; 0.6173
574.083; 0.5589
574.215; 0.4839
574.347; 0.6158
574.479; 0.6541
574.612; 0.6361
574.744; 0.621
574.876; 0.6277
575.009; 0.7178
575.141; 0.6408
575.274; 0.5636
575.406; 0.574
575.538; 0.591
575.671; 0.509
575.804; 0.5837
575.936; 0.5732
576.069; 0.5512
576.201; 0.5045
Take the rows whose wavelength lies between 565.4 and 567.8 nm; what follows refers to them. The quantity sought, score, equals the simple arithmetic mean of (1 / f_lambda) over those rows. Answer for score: 1.87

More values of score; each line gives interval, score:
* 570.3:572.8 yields 1.75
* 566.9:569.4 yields 1.92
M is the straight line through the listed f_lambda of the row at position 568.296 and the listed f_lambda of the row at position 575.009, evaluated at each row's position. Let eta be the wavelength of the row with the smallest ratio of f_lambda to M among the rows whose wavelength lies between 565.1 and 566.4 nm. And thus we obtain 565.554 nm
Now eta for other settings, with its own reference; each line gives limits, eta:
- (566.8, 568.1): 567.380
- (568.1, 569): 568.819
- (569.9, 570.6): 570.525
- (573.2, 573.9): 573.554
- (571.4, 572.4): 572.367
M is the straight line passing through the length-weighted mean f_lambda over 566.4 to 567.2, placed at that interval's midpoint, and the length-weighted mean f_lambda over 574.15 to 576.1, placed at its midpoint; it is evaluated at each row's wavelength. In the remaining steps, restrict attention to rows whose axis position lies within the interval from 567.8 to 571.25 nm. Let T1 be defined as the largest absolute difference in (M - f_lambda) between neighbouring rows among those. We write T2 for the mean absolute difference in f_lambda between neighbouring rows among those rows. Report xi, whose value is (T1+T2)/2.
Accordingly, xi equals 0.156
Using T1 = 0.246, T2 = 0.07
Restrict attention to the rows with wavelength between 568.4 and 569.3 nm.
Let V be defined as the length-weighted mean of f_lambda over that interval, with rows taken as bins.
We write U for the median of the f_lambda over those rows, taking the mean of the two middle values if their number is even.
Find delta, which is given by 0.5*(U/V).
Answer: 0.488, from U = 0.51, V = 0.523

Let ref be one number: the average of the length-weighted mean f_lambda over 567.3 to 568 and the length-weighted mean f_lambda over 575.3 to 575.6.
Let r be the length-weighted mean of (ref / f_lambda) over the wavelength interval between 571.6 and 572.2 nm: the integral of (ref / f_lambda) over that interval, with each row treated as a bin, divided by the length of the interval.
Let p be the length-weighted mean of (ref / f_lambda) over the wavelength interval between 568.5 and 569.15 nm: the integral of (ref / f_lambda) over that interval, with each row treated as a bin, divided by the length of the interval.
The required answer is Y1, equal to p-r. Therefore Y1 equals 0.13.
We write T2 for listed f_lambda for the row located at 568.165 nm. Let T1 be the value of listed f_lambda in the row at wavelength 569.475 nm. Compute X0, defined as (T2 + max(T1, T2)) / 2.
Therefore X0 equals 0.53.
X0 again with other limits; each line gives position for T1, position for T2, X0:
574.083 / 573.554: 0.58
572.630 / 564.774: 0.61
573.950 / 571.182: 0.57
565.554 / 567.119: 0.61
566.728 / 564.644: 0.55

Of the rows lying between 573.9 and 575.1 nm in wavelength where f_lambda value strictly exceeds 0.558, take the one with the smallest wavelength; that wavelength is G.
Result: 573.950 nm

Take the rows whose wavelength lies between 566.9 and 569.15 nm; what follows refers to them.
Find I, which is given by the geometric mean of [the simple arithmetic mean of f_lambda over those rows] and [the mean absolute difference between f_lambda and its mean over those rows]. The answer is 0.184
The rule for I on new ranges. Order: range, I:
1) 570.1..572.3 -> 0.160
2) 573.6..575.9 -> 0.169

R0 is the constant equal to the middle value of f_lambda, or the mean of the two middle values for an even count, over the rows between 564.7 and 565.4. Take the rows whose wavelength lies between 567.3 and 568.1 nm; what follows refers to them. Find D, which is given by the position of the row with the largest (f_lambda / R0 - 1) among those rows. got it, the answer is 567.903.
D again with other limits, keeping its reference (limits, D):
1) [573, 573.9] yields 573.818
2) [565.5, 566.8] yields 566.206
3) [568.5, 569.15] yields 568.688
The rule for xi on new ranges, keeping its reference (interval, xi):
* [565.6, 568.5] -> 0.131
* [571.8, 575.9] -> 0.138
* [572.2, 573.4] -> 0.152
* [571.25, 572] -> 0.065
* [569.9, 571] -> 0.115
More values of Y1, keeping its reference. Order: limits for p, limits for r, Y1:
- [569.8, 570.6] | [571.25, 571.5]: 0.18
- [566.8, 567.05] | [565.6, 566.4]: -0.07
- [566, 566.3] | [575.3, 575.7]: 0.01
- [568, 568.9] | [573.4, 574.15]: 0.23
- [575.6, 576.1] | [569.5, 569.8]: -0.03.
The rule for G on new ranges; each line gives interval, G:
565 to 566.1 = 565.034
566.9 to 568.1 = 566.989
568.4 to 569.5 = 568.688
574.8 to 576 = 574.876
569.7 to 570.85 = 569.868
